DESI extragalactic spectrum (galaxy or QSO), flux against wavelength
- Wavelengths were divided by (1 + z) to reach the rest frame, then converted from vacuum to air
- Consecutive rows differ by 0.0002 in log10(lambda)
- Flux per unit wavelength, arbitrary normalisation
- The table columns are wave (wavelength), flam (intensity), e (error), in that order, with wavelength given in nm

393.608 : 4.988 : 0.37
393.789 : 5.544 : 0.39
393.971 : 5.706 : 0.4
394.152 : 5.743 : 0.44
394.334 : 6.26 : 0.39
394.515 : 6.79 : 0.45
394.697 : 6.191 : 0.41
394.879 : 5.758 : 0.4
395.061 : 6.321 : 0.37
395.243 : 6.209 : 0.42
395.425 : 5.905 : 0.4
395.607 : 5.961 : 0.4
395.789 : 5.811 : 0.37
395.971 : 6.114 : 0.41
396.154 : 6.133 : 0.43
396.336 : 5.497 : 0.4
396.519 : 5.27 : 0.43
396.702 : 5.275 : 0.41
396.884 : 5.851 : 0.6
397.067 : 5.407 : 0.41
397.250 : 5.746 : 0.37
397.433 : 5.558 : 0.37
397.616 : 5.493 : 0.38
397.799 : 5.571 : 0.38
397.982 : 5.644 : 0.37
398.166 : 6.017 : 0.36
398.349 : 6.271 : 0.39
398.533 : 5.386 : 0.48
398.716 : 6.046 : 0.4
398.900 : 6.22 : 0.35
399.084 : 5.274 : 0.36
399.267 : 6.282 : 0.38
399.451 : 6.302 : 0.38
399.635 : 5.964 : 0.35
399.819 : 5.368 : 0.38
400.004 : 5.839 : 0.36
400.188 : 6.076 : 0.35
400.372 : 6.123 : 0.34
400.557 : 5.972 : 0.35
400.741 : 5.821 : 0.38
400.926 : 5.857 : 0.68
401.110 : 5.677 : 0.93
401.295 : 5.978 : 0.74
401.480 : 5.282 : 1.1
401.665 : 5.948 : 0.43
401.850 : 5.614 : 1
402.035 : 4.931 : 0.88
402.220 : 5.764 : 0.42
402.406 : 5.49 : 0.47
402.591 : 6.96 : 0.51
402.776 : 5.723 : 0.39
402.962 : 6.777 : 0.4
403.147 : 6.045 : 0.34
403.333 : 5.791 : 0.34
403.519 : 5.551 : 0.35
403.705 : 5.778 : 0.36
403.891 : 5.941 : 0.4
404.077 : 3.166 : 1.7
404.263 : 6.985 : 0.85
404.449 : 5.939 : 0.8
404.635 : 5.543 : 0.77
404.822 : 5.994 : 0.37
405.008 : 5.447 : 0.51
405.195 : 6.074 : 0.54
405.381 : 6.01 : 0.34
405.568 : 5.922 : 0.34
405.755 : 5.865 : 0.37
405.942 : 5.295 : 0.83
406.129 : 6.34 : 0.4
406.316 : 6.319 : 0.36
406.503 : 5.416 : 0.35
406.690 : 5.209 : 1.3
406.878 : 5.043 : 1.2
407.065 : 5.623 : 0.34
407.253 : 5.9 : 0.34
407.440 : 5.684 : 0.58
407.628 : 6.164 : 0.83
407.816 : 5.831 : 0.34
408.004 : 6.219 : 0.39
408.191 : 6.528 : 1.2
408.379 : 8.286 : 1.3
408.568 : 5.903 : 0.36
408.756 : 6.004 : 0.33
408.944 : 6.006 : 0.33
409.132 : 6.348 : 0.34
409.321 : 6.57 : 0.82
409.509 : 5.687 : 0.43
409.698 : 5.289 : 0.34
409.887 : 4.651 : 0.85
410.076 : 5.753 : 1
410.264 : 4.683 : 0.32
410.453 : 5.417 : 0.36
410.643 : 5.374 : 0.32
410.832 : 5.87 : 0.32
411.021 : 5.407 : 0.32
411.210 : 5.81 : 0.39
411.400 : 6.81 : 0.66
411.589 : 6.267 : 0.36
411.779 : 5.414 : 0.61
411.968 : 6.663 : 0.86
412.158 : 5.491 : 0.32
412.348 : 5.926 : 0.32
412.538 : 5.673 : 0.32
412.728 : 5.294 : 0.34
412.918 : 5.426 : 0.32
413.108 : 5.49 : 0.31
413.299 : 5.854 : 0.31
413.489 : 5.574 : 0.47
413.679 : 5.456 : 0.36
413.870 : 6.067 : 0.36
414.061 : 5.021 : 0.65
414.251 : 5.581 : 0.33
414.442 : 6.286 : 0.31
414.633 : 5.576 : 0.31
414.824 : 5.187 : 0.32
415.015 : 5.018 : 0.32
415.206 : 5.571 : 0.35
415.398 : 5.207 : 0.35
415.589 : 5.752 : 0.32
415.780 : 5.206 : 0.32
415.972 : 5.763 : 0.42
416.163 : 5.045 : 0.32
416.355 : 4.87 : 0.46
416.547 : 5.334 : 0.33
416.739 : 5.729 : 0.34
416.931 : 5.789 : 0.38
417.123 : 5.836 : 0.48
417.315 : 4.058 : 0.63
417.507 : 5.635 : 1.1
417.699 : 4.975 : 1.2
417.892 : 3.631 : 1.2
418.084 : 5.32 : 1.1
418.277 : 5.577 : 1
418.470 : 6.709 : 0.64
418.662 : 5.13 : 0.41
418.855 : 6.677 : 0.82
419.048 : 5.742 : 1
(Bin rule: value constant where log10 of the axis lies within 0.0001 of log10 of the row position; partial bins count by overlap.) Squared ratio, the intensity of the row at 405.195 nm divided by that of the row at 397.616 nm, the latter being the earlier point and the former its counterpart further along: 1.22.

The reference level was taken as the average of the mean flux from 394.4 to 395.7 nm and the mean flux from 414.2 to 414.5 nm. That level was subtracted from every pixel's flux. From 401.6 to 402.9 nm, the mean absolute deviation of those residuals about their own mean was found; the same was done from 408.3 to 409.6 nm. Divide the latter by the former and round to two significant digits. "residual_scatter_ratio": 1.5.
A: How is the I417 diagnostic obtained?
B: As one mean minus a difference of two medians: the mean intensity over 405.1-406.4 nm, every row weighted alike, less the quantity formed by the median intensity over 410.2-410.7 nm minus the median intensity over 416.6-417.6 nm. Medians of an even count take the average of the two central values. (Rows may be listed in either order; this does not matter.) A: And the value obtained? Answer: 6.3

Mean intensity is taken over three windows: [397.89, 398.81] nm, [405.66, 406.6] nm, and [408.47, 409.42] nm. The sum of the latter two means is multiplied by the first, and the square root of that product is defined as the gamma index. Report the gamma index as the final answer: 8.40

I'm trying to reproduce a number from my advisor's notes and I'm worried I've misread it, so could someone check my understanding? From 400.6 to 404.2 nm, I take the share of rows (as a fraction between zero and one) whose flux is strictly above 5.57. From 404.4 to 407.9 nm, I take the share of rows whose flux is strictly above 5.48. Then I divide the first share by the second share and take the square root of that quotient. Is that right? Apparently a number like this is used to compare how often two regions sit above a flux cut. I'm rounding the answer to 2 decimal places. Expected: 1.00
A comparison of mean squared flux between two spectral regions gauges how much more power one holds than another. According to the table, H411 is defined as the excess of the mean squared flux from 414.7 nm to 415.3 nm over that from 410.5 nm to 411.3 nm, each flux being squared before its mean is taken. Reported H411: -4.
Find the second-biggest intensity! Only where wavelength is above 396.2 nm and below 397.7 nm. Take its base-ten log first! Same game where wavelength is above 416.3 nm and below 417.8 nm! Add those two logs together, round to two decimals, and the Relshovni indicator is 1.52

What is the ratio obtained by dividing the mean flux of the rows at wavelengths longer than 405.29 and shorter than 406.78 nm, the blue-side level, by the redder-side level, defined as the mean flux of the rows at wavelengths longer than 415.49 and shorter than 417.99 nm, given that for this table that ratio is 1.11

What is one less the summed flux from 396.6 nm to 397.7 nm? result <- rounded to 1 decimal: -32.3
